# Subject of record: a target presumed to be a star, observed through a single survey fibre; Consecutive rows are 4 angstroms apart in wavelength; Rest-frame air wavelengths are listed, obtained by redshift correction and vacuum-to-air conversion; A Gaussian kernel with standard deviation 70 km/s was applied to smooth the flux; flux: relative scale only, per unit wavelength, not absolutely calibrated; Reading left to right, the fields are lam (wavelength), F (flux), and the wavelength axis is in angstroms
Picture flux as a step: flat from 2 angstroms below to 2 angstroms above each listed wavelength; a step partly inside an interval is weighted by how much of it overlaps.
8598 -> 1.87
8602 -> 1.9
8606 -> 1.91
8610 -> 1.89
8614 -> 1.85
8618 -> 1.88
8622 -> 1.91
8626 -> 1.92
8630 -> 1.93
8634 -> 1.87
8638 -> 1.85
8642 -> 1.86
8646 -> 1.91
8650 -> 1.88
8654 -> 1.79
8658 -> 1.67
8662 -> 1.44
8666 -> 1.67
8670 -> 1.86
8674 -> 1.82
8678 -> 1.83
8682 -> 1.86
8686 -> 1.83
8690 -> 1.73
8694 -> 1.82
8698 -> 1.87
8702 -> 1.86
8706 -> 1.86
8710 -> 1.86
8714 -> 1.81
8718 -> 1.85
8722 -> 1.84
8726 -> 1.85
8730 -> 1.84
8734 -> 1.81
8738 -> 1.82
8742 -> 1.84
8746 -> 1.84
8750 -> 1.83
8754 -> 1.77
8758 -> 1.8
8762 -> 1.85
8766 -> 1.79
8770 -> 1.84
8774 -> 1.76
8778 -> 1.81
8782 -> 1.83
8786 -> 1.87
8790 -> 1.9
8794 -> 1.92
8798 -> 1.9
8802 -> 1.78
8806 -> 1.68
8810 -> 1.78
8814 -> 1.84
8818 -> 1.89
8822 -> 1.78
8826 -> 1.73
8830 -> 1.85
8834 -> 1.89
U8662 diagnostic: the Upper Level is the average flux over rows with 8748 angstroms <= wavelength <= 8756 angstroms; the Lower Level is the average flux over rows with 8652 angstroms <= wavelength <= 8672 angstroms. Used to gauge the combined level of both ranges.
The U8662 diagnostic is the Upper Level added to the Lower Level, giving 3.49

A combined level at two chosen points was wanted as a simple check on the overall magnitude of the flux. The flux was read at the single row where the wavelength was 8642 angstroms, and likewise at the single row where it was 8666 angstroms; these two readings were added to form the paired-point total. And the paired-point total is 3.53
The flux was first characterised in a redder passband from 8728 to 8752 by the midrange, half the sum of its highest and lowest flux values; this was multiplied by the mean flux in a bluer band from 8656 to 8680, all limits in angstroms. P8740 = 3.13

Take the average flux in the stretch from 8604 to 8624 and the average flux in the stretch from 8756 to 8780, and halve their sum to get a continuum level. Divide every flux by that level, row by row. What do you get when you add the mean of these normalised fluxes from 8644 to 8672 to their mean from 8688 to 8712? 1.94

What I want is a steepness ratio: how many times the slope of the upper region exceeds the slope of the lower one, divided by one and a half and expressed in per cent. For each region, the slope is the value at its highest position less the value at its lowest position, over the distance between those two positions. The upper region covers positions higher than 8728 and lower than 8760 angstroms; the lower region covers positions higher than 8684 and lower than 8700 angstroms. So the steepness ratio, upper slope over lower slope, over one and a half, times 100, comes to -29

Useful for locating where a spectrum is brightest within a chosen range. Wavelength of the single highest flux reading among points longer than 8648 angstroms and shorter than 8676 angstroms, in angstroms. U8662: 8650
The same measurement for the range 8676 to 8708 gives 8698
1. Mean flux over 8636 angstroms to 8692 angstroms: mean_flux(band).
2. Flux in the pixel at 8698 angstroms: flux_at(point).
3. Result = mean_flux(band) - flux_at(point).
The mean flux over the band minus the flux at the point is -0.08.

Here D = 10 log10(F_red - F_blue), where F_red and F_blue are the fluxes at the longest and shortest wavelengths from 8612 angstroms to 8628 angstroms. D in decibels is -12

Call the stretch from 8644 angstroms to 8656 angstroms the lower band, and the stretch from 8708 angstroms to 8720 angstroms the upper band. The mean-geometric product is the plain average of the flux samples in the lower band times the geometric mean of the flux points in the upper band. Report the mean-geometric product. 3.42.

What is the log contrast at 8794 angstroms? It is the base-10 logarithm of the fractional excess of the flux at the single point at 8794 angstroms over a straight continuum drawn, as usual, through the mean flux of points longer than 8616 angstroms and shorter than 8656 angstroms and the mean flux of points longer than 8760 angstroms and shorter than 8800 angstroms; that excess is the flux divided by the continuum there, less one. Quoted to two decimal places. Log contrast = -1.38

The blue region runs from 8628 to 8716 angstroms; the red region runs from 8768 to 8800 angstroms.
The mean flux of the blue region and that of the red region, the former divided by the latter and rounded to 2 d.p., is 0.98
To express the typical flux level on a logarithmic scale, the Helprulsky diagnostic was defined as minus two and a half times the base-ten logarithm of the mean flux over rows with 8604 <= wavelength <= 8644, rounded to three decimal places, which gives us -0.689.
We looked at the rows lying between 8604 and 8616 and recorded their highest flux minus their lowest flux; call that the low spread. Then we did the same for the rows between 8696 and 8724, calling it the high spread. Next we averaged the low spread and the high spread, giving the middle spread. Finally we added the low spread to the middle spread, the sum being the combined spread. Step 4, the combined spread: 0.12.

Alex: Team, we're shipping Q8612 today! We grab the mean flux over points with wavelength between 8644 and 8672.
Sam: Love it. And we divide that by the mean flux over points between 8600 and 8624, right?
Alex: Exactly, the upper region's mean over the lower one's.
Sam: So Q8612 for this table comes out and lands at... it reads 0.92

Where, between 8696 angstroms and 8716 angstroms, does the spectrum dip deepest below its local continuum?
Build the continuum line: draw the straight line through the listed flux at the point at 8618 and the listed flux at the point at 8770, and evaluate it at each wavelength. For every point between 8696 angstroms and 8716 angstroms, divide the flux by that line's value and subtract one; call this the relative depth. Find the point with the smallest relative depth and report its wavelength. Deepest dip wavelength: 8714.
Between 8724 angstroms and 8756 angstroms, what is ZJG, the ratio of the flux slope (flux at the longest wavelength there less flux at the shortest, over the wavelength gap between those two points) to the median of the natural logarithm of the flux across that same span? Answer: -0.0047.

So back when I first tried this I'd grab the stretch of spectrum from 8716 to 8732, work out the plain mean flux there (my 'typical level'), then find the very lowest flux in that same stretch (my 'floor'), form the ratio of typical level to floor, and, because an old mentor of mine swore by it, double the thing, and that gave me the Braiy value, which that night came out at 2.01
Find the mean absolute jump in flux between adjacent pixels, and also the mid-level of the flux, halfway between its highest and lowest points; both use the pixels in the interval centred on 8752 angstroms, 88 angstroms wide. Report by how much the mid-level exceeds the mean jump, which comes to 1.81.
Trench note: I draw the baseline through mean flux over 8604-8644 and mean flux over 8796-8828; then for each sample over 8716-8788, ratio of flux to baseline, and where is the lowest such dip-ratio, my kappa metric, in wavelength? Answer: 8774 angstroms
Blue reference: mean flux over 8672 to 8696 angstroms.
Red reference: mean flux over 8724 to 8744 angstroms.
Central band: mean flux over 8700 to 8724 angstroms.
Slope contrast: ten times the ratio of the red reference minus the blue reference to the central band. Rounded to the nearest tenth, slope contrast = 0.1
